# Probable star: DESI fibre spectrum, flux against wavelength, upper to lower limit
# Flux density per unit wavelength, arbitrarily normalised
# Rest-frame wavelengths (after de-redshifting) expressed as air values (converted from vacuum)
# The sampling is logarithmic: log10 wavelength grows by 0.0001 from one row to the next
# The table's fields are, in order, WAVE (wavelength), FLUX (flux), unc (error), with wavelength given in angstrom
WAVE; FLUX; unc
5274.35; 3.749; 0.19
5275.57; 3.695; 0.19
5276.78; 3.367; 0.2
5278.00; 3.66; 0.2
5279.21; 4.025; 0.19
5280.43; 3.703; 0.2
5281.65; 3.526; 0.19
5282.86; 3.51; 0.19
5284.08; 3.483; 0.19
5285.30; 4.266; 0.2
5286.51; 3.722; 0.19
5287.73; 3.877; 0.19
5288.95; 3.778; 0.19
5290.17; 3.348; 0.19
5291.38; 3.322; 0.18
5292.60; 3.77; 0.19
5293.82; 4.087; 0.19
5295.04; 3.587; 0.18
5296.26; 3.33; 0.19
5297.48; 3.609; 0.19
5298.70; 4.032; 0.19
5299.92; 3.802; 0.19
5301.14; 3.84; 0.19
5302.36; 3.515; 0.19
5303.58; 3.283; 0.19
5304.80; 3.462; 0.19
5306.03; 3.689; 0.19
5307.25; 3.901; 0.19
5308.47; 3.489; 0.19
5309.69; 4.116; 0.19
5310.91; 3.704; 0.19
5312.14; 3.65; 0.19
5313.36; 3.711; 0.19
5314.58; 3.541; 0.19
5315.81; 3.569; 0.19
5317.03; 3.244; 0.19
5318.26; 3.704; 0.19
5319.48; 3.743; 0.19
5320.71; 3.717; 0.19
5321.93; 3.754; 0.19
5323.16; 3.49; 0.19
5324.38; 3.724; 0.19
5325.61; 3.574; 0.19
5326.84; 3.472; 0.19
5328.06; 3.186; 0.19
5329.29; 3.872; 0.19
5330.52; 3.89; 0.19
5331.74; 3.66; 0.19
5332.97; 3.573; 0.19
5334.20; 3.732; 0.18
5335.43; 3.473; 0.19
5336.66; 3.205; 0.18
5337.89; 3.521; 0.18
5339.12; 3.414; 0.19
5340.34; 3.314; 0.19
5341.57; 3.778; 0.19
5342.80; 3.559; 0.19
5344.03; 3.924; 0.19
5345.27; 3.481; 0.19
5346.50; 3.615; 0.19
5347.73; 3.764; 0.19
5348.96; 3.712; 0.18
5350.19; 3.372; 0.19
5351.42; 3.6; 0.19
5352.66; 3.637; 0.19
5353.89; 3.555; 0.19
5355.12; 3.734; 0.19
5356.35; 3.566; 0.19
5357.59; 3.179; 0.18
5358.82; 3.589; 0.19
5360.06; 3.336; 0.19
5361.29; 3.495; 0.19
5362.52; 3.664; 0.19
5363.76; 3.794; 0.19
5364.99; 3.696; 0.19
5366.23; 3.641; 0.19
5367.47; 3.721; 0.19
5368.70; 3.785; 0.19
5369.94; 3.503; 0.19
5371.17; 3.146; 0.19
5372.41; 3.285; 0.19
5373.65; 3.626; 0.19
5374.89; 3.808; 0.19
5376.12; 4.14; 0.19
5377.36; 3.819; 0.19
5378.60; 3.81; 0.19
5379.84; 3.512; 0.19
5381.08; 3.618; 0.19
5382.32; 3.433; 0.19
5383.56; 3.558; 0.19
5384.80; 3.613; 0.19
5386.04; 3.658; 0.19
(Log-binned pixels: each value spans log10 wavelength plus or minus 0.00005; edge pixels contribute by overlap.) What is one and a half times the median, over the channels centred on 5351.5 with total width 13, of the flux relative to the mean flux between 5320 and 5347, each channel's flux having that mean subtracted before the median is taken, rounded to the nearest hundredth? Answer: 0.02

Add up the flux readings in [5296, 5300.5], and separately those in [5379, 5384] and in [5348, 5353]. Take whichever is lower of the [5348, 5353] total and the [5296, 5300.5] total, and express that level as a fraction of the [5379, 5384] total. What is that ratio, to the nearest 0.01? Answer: 1.01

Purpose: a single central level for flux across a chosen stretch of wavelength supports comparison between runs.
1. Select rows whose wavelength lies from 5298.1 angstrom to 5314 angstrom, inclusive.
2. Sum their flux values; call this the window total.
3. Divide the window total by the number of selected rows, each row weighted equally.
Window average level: 3.71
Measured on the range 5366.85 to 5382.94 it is 3.63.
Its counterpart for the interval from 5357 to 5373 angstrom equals 3.53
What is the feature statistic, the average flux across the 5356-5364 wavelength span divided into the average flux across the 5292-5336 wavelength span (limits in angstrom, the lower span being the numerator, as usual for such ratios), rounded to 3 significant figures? 1.04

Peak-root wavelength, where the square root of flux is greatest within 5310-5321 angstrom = 5319.48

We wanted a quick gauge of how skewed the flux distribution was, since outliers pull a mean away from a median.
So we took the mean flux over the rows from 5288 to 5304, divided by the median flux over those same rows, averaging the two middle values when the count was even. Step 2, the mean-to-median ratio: 1.01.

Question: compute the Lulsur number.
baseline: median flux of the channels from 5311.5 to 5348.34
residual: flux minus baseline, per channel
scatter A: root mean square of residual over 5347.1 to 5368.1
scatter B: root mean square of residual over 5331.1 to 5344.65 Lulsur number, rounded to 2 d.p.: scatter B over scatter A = 1.26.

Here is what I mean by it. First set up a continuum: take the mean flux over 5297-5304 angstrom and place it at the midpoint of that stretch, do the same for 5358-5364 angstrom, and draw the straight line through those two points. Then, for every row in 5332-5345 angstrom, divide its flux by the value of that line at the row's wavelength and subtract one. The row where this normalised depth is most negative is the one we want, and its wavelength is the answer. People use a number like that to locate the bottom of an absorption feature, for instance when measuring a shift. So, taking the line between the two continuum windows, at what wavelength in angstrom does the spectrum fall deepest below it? 5336.66 angstrom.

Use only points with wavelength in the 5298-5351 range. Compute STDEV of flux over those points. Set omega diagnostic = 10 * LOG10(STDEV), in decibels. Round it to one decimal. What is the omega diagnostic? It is -6.7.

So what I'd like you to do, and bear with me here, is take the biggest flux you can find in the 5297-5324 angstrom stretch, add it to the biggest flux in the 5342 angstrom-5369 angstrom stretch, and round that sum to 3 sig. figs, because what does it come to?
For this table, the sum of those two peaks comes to 8.04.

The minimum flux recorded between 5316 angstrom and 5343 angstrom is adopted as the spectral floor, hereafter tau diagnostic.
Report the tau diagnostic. 3.186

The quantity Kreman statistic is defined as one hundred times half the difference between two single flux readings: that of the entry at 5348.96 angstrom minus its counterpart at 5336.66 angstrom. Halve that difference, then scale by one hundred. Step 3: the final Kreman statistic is 25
